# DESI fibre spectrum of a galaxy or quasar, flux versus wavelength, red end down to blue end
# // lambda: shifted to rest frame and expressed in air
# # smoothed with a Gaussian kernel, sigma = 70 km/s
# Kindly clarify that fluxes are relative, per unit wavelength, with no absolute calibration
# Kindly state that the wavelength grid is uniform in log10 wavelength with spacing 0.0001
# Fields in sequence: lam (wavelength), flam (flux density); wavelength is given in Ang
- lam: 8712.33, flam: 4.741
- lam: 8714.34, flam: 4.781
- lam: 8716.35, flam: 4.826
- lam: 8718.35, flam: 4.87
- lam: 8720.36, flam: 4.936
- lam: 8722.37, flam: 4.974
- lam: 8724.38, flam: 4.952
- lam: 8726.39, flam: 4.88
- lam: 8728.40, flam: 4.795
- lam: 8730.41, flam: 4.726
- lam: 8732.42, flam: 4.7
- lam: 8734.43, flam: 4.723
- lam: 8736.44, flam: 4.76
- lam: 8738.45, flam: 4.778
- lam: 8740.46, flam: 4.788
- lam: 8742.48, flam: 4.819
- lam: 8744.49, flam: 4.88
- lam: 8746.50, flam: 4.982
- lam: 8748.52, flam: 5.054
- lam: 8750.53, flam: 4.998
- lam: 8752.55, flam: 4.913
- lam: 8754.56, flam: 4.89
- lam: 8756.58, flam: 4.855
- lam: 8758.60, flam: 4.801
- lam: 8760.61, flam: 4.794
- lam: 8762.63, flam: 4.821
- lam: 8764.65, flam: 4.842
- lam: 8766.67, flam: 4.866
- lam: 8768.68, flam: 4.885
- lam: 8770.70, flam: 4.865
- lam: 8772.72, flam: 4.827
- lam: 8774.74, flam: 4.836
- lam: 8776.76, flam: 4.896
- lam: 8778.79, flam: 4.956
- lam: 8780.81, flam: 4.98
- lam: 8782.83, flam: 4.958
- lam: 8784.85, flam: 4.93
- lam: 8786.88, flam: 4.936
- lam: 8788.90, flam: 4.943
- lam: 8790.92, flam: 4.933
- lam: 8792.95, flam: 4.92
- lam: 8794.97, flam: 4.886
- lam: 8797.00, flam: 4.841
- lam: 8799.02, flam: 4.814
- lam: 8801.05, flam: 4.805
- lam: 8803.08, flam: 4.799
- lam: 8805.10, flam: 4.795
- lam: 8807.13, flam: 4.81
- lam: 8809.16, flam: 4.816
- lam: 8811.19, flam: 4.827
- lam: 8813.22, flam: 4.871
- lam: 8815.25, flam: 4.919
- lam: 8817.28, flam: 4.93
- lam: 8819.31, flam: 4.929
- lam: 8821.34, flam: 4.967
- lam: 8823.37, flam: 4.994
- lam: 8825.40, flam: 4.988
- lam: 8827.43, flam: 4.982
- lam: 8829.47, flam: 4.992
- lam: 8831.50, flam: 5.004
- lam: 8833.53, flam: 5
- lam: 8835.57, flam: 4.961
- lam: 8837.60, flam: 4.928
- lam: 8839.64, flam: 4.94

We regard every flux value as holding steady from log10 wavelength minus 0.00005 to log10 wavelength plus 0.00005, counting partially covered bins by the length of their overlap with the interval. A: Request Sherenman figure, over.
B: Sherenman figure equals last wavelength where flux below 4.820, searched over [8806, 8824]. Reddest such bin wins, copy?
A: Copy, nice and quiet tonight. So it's 8809.16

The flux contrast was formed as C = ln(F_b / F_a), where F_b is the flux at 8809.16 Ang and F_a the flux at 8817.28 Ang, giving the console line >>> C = -0.023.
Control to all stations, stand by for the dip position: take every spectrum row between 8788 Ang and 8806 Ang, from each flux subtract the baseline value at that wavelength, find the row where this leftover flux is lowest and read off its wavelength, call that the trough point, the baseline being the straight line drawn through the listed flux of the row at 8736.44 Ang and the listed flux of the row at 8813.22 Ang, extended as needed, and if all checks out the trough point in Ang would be 8805.10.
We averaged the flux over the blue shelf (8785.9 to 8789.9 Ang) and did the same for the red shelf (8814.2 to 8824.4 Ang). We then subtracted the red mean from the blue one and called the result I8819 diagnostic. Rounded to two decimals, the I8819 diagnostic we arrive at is -0.01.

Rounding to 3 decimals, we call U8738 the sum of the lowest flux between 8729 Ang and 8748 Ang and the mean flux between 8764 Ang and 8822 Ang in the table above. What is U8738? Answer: 9.582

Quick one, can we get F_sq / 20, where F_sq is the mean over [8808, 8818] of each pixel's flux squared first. 1.19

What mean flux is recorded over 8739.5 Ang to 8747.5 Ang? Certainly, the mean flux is 4.87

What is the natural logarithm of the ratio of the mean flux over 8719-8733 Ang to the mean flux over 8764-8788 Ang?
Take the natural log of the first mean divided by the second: -0.009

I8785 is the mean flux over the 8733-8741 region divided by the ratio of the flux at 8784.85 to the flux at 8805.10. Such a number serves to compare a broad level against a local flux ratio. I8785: 4.63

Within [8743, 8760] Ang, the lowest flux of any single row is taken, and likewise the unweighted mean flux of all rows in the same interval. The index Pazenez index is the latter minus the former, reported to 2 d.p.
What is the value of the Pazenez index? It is 0.12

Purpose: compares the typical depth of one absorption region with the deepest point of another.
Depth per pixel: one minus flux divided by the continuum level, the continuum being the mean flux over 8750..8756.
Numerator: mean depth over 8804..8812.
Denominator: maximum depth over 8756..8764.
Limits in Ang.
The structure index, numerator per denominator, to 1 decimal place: 0.9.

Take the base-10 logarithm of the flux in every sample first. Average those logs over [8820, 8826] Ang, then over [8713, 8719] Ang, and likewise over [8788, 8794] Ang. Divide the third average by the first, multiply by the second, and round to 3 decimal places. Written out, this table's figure 0.679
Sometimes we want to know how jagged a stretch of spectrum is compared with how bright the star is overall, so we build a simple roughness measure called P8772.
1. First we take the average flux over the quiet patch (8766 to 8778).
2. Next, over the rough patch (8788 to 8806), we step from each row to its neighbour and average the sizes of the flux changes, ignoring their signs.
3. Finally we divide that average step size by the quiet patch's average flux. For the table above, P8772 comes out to 0.0038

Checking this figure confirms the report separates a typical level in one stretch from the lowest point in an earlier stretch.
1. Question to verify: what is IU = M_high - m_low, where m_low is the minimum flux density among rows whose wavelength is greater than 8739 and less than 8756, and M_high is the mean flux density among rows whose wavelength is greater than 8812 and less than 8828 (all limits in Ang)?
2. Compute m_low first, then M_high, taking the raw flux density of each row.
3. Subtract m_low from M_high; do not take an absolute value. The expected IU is 0.159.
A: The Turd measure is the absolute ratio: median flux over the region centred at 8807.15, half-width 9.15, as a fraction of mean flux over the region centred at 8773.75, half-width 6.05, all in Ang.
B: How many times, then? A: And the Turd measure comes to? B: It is 0.99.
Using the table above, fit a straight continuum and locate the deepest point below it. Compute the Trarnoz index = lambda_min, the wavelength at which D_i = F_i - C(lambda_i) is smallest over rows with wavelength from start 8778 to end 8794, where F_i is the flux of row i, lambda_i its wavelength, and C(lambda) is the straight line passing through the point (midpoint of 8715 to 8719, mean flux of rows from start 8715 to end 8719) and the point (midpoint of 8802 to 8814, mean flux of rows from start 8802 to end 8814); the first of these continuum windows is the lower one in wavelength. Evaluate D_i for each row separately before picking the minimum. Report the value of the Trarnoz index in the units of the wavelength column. 8792.95 Ang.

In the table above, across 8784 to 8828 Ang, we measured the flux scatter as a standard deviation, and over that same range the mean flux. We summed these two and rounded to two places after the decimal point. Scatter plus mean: 4.96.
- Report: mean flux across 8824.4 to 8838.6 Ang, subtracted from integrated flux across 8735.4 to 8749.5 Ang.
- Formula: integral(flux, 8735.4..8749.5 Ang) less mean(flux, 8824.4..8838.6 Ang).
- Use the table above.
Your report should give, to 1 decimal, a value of 63.6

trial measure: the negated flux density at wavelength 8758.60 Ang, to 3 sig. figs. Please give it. -4.80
